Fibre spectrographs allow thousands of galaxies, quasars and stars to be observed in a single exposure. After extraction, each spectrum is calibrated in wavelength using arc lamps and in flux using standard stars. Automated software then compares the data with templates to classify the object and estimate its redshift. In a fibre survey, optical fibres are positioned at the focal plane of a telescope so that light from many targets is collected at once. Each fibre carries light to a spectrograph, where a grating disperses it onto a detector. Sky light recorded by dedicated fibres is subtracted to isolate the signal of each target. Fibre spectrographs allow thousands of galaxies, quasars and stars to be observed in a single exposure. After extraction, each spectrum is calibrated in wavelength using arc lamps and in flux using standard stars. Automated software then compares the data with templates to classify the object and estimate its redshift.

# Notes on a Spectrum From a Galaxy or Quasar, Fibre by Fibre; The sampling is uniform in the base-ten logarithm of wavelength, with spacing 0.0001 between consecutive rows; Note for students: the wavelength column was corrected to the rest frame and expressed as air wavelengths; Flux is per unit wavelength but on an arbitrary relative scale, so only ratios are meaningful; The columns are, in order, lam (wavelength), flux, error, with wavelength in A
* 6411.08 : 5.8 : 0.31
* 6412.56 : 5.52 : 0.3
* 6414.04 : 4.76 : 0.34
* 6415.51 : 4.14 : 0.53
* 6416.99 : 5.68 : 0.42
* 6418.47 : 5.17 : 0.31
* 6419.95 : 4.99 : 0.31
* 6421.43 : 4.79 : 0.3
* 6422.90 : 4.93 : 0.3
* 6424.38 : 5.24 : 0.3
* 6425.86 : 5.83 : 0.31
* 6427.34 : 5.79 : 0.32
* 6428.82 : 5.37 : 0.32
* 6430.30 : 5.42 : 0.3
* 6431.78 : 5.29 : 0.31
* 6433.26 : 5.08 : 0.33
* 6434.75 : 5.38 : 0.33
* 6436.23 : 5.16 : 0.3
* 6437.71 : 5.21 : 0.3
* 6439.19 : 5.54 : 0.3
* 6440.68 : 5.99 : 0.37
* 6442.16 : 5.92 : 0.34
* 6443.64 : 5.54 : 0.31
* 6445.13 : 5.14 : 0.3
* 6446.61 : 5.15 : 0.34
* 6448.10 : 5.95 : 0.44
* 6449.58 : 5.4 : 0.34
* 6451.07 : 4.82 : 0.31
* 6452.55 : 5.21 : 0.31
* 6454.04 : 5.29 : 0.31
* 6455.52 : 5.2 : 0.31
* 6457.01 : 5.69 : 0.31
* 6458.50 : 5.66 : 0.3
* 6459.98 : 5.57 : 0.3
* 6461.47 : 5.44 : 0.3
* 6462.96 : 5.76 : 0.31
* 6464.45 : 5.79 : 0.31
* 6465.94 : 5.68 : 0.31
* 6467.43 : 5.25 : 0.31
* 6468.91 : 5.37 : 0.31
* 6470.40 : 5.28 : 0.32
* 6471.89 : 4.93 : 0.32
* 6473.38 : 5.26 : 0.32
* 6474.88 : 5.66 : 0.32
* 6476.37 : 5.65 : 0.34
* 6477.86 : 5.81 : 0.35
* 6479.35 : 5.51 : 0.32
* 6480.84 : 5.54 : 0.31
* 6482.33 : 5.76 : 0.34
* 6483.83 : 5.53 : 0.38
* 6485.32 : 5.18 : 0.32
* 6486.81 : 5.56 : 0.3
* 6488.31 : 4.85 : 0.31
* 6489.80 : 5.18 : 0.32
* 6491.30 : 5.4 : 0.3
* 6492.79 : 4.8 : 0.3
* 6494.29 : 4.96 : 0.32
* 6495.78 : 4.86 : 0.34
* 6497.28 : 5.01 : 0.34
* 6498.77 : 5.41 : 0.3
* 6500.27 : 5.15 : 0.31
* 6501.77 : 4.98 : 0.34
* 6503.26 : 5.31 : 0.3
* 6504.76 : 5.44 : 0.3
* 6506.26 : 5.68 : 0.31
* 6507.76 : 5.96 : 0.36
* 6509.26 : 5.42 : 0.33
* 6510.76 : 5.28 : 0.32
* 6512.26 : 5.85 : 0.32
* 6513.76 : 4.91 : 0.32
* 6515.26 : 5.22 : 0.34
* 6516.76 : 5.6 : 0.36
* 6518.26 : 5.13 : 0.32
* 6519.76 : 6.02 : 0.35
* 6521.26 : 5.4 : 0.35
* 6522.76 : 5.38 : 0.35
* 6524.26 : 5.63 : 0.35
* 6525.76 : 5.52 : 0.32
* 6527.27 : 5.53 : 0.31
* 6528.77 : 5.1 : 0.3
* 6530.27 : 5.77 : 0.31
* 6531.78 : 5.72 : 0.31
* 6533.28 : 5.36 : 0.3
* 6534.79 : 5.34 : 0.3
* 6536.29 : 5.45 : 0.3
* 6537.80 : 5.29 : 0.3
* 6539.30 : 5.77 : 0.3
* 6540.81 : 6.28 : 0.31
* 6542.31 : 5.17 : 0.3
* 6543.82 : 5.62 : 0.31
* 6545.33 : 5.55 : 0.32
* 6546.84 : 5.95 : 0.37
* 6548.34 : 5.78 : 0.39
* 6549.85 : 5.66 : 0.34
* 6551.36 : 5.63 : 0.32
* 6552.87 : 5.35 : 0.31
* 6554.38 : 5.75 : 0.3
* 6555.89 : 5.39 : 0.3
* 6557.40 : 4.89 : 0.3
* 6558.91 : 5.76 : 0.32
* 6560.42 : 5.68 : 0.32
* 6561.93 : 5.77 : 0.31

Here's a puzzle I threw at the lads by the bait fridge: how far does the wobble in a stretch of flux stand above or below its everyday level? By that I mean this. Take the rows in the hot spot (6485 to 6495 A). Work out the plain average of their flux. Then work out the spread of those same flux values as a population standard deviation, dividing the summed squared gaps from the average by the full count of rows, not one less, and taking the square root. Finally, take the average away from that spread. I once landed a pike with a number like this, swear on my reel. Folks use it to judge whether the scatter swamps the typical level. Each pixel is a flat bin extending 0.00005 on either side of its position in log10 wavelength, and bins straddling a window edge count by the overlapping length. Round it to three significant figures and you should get -4.87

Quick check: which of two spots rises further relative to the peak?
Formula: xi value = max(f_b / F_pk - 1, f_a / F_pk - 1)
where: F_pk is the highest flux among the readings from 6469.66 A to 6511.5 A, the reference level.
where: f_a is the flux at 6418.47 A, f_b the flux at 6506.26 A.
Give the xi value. -0.047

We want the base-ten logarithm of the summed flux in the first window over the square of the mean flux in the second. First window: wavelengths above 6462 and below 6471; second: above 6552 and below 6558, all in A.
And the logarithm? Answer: 0.06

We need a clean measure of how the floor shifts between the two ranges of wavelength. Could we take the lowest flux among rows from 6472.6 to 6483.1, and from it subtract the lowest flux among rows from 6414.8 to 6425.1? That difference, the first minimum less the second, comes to 1.1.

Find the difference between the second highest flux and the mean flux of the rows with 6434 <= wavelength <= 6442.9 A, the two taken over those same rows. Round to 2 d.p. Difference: 0.39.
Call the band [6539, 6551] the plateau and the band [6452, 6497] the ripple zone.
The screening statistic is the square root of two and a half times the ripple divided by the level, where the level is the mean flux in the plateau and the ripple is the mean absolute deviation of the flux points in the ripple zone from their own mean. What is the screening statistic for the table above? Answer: 0.33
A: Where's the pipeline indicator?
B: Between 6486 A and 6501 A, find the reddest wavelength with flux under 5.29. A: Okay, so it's 6500.27 A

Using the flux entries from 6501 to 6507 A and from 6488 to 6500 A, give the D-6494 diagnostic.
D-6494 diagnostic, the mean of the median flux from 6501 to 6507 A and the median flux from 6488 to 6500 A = 5.18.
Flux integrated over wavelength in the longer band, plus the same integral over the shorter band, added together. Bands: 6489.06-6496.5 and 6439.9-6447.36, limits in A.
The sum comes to 78.8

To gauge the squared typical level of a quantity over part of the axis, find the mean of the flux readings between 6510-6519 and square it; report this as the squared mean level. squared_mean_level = 28.4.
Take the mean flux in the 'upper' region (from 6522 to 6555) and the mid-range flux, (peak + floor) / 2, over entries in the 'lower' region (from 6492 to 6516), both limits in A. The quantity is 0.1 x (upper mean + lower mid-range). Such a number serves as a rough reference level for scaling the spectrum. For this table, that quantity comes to 1.10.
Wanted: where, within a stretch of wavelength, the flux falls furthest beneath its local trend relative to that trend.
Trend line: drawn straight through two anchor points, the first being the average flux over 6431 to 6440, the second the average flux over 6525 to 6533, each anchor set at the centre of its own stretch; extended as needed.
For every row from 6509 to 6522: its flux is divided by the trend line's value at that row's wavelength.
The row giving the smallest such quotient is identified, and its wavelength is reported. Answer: 6513.76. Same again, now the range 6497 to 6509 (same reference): 6501.77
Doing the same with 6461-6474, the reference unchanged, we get 6471.89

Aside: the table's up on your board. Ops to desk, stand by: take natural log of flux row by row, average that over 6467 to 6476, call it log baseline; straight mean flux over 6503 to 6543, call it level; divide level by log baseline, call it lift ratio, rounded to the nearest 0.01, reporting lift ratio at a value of 3.30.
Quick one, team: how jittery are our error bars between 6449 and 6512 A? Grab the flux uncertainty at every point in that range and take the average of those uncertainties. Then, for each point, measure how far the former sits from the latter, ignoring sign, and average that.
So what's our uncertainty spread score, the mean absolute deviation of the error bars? 0.014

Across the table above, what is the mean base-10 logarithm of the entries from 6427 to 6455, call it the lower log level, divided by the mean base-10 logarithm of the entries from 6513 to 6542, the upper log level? 0.99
